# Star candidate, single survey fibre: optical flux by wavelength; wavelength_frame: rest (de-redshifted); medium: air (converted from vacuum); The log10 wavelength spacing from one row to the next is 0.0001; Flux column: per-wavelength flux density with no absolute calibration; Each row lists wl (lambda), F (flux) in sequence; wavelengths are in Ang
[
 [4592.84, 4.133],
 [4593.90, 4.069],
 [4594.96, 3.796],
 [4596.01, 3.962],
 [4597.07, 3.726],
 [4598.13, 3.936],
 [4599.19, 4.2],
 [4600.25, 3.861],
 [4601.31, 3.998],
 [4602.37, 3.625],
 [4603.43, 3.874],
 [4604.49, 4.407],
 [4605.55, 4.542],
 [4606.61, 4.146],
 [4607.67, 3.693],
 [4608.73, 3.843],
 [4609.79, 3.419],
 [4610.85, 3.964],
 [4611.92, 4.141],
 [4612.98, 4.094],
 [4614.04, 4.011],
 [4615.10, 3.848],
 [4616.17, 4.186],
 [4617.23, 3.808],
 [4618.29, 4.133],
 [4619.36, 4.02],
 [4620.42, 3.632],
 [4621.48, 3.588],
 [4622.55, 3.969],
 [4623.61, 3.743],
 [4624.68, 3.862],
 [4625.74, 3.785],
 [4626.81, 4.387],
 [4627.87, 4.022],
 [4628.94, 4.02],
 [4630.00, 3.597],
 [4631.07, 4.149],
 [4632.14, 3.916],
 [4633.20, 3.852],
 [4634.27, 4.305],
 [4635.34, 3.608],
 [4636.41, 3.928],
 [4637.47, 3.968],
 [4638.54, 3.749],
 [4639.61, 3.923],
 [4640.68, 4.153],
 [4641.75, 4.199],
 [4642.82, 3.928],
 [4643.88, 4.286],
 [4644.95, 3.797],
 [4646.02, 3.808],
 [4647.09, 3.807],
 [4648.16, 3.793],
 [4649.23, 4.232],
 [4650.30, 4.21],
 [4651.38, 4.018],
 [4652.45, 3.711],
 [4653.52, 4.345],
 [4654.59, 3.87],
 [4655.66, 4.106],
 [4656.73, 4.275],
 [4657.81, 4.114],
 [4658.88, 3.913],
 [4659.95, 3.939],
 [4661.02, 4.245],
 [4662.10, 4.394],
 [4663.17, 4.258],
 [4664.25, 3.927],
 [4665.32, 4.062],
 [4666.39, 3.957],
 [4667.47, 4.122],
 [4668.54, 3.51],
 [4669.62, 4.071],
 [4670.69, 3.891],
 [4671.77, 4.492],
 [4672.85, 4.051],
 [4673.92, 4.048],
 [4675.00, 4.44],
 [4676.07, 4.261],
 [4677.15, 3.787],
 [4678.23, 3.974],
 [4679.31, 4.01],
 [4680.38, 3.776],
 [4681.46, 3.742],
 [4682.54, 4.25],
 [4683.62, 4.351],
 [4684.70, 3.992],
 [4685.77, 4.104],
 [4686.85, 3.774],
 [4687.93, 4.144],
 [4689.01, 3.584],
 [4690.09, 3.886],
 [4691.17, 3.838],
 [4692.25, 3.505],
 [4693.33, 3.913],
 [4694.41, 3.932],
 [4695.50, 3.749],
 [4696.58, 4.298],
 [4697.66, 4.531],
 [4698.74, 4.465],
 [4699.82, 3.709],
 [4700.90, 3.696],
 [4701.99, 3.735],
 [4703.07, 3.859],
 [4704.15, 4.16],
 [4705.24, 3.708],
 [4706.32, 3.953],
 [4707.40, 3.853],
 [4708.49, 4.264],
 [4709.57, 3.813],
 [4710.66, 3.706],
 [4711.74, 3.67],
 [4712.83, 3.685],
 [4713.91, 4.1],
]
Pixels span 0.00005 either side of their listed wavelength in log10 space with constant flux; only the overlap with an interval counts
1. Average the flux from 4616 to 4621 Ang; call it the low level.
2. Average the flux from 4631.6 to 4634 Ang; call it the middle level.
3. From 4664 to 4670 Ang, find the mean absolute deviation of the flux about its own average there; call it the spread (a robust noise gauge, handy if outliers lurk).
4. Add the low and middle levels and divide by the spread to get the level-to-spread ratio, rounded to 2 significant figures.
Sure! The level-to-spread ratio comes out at 53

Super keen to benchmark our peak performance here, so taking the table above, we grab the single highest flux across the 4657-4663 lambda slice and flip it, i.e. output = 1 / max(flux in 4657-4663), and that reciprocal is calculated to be 0.228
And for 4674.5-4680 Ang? 0.225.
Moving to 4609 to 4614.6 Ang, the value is 0.241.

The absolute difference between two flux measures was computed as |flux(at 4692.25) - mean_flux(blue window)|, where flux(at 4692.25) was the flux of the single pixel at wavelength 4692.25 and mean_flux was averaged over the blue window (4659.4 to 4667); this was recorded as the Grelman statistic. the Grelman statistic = 0.61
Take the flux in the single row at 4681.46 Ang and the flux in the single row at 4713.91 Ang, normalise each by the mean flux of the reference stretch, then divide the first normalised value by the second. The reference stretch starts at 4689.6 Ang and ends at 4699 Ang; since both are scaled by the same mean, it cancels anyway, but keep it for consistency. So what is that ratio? 0.91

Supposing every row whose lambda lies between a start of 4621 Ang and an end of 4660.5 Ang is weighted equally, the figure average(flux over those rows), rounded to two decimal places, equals 3.97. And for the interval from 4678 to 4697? 3.93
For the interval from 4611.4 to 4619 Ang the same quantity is 4.03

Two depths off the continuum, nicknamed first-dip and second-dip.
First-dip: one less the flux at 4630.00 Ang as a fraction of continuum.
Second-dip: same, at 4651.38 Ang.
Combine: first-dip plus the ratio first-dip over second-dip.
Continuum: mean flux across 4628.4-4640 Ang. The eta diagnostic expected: -2.8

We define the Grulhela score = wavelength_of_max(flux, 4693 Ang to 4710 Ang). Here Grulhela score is 4697.66 Ang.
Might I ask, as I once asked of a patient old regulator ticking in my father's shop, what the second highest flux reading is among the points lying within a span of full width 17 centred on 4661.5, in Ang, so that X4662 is 4.345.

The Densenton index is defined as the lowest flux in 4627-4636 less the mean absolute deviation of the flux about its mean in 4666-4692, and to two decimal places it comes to 3.40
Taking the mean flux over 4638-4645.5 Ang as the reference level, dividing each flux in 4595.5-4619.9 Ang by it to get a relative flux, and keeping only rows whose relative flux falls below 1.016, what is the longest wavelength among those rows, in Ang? 4619.36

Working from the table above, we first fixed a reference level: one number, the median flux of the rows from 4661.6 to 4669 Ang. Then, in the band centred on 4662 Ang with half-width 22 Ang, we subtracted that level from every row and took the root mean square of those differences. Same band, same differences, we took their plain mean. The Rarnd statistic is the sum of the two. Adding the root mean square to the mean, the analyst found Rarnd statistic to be 0.21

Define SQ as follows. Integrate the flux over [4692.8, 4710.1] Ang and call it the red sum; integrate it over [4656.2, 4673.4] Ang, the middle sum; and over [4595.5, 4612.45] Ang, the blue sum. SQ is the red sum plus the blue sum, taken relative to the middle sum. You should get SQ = 1.94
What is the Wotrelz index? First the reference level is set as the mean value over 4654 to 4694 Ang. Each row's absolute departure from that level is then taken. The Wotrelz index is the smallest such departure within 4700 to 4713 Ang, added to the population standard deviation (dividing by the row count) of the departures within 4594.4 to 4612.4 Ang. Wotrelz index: 0.23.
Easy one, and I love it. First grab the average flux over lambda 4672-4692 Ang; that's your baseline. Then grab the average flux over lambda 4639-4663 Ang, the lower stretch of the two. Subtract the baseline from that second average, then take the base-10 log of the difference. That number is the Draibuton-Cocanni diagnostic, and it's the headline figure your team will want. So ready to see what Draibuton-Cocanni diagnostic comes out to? -1.3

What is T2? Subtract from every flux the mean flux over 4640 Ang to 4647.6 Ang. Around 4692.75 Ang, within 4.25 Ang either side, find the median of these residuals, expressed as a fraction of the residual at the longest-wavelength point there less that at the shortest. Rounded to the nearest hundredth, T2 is -0.19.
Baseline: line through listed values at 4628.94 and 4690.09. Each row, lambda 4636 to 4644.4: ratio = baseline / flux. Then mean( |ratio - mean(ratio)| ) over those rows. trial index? 0.037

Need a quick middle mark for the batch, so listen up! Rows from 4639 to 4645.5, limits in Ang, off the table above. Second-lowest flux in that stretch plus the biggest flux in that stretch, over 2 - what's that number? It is 4.10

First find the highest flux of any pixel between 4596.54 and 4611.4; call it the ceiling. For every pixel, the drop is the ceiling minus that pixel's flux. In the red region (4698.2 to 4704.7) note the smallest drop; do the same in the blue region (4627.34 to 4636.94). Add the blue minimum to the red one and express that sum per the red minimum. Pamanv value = 4.1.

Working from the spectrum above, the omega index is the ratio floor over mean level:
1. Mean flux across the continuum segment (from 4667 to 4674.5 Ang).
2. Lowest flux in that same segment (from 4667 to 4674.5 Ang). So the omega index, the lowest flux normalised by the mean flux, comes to 0.872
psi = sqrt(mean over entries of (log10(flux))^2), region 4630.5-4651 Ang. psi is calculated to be 0.600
